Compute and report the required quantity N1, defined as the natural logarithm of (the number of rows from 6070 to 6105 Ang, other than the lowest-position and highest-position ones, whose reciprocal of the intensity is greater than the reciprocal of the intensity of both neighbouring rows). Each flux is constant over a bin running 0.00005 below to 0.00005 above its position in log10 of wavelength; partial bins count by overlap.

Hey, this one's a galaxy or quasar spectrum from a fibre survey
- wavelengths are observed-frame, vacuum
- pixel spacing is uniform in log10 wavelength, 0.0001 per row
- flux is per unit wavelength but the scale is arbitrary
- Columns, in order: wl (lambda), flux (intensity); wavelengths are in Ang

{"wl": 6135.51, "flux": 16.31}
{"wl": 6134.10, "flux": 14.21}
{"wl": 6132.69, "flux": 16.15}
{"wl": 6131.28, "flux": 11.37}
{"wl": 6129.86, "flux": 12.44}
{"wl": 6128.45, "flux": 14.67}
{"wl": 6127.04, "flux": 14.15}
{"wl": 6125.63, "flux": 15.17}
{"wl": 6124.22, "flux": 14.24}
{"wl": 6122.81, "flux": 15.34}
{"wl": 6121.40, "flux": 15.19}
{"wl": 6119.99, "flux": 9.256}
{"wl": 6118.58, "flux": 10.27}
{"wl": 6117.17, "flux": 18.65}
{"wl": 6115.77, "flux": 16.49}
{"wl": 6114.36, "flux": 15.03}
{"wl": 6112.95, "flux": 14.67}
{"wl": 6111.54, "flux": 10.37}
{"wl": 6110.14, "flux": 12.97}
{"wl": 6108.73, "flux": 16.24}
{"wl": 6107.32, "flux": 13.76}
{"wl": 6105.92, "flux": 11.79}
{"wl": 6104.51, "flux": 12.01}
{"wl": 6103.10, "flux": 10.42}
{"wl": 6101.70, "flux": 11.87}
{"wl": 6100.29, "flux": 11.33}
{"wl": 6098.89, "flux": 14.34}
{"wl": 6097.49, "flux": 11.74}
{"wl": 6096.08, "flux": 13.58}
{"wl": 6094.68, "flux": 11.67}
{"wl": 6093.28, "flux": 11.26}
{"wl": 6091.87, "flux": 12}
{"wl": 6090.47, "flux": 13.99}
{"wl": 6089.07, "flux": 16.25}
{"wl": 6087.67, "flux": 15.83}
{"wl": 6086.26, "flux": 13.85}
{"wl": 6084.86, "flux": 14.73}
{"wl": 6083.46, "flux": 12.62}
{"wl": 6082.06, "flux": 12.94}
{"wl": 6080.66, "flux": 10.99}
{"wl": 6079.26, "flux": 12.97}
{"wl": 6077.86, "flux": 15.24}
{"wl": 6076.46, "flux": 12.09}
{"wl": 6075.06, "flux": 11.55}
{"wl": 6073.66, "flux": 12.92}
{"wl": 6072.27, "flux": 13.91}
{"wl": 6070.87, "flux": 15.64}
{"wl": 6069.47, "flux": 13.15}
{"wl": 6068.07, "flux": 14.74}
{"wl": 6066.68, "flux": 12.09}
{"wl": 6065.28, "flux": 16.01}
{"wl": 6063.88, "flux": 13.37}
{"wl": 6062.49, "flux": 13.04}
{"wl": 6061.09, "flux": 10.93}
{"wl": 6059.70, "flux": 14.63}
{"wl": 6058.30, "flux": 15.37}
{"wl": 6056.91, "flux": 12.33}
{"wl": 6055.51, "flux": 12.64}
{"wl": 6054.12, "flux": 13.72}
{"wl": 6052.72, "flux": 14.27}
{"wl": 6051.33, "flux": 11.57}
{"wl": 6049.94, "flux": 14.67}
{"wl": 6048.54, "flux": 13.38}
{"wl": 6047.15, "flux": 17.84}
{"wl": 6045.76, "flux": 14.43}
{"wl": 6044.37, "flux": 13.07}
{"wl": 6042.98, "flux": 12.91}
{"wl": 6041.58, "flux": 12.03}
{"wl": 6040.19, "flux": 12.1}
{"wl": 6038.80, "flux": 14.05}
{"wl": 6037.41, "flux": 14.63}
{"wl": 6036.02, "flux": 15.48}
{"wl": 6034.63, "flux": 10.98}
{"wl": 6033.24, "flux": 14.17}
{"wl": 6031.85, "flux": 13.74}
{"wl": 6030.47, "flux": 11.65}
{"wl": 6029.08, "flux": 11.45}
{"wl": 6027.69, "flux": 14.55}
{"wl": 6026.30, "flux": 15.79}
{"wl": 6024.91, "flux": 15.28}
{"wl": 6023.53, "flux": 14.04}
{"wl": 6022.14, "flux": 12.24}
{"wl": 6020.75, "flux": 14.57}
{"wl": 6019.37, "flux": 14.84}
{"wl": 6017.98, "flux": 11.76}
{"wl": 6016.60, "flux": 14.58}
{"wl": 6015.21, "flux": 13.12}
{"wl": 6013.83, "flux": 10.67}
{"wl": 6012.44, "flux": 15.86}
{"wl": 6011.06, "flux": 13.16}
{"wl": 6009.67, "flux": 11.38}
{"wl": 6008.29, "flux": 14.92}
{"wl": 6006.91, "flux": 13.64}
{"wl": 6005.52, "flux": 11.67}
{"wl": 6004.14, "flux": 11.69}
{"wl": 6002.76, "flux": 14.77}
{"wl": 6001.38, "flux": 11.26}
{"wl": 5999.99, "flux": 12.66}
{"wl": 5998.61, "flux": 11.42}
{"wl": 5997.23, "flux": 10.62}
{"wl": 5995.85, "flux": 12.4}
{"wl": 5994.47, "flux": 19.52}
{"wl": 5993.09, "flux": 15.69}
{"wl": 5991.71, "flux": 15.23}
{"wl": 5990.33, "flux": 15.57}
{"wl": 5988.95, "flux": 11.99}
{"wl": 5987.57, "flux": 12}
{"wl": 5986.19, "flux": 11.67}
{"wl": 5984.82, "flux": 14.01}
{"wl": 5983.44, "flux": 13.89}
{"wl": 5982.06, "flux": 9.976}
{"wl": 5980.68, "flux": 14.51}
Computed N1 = 2.1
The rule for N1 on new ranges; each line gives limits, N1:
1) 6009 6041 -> 1.6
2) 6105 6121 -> 0.0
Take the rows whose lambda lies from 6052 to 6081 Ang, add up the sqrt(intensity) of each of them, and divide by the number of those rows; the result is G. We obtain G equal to 3.66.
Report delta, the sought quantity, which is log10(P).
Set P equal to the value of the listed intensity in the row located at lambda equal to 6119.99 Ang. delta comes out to 0.97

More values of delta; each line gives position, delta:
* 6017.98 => 1.07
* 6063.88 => 1.13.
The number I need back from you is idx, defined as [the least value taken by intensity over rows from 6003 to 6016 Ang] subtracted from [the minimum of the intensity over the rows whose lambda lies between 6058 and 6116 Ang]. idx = -0.3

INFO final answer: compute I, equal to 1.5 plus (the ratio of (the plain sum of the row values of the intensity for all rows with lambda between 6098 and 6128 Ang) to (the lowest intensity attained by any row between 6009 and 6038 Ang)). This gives 28.1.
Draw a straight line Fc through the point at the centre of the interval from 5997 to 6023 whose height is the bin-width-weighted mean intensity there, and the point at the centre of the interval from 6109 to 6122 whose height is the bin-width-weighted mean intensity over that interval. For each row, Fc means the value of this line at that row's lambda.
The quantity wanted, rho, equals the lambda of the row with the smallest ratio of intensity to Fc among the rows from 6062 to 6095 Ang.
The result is 6080.66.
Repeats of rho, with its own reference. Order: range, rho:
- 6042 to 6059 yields 6051.33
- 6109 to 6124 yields 6119.99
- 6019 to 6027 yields 6022.14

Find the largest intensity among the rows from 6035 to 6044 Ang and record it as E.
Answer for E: 15.48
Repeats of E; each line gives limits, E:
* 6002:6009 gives 14.92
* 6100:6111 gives 16.24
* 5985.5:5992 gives 15.57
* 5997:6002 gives 12.66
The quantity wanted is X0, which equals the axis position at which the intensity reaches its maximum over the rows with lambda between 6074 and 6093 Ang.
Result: 6089.07 Ang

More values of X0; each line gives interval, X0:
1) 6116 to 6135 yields 6117.17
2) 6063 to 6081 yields 6065.28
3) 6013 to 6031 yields 6026.30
